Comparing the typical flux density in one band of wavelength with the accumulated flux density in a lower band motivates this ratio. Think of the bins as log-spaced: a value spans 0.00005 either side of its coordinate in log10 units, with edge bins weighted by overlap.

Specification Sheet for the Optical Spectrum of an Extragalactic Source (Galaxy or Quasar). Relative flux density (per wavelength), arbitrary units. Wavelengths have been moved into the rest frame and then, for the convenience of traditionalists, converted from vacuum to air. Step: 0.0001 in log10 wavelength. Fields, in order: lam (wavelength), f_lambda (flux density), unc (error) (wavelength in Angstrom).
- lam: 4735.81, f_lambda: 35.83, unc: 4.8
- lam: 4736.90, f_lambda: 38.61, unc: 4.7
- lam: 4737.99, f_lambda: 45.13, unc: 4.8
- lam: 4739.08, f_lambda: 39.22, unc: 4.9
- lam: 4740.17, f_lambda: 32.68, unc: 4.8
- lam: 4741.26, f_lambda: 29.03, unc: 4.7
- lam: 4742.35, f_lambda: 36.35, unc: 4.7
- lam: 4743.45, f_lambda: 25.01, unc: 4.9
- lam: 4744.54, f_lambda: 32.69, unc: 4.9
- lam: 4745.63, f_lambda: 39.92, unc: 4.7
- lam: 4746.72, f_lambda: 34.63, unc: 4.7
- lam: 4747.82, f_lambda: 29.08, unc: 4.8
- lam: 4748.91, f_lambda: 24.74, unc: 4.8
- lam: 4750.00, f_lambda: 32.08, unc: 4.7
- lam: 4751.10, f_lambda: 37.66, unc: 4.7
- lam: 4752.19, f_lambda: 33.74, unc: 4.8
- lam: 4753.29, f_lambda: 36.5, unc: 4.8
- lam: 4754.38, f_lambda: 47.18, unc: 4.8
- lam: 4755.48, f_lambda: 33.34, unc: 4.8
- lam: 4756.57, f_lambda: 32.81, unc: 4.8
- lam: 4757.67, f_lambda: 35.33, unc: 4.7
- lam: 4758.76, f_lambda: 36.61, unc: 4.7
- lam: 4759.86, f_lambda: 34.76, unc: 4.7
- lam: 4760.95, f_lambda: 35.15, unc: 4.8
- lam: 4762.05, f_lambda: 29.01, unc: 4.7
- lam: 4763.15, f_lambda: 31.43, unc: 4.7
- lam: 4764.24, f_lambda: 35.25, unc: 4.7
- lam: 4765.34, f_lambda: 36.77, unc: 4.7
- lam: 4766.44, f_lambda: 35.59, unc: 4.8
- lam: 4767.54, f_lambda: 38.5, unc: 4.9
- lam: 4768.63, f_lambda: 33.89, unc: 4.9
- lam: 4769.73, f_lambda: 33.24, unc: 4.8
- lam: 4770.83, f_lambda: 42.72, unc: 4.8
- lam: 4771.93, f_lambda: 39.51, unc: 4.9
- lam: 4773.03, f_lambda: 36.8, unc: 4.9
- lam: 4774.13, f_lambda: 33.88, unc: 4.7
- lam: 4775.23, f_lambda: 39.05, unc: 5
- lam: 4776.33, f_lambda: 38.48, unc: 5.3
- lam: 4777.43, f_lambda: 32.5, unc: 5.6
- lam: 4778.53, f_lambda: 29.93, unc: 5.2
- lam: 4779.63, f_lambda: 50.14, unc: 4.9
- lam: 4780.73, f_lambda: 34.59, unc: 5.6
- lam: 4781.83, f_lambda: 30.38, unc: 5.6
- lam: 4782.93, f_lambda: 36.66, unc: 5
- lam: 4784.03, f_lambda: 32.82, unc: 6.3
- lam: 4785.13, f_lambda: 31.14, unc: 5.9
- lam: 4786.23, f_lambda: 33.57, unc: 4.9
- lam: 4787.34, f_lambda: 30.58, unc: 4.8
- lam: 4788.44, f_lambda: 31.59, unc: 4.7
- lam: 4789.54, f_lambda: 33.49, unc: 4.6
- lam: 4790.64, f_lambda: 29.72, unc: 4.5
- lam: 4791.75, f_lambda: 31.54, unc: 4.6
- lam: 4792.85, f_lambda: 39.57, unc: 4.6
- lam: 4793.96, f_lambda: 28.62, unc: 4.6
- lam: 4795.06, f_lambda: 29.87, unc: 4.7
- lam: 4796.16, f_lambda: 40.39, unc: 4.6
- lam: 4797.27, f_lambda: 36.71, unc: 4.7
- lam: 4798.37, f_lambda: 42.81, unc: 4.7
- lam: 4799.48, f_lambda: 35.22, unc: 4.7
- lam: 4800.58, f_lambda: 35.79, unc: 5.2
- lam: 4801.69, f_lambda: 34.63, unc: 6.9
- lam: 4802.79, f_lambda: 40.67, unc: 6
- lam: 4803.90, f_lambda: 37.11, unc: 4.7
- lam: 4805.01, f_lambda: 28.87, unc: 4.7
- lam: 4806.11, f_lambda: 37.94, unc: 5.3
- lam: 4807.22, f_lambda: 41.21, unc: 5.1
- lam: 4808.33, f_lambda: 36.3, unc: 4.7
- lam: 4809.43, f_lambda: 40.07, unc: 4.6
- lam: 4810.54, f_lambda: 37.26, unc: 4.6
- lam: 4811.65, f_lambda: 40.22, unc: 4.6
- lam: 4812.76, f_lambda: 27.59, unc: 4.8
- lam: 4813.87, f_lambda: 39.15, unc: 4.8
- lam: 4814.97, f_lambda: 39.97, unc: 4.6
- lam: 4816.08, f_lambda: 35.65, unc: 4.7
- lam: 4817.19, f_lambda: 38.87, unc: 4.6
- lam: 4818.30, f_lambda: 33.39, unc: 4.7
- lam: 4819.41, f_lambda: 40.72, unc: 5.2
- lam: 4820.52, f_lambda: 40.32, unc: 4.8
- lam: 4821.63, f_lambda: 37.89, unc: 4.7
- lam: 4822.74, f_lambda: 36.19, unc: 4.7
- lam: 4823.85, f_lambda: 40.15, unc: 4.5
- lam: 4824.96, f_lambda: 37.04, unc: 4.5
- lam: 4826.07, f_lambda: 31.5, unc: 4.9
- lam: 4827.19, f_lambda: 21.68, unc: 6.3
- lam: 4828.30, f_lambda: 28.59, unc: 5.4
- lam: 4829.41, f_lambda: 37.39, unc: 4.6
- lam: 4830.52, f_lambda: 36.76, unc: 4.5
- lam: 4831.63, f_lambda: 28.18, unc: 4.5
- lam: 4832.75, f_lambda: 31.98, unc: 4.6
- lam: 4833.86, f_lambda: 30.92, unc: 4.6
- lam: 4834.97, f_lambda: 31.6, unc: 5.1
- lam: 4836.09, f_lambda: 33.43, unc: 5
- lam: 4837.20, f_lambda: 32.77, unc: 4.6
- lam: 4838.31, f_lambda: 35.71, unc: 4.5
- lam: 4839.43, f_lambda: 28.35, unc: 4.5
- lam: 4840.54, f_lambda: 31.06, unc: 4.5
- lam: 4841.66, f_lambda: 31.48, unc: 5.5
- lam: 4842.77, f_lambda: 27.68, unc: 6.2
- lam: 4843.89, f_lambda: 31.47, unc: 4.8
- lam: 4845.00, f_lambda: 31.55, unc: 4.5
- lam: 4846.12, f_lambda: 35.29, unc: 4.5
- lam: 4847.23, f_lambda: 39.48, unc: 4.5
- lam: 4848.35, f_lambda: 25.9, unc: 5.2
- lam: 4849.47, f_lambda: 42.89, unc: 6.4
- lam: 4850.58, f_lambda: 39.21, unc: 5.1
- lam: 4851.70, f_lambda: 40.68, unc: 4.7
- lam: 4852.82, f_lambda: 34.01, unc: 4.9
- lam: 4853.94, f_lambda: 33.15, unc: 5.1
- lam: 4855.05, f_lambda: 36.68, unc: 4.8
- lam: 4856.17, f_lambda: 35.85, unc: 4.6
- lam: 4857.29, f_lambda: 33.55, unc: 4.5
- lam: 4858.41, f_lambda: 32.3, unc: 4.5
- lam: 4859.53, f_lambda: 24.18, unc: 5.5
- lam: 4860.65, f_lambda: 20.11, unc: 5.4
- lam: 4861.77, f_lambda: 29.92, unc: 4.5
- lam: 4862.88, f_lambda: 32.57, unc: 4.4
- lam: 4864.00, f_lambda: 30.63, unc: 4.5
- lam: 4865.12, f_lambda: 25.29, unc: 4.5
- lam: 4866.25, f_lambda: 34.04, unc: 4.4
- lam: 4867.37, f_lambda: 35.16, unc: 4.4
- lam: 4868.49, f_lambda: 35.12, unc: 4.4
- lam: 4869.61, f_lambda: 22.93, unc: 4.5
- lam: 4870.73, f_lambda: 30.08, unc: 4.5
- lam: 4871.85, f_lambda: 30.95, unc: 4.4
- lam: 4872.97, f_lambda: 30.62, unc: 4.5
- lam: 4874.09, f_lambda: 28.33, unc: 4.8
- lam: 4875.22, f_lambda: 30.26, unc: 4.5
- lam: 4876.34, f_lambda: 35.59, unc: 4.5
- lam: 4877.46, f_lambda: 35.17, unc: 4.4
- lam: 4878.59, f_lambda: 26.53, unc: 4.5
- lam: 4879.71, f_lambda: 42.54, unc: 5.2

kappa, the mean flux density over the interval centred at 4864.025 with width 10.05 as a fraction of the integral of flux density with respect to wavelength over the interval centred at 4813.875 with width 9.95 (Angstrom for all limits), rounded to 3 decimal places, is 0.081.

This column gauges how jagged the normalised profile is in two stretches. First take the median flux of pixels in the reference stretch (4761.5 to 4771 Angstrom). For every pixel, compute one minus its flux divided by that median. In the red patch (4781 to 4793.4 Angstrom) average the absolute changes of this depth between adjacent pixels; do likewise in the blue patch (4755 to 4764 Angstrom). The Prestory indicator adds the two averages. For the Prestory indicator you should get 0.157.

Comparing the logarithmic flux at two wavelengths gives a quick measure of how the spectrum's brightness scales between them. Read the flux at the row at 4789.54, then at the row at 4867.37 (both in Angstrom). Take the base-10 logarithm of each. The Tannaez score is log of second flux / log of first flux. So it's 1.01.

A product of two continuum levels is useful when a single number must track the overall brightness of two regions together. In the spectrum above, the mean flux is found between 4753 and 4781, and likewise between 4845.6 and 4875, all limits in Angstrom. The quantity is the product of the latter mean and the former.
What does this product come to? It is 1170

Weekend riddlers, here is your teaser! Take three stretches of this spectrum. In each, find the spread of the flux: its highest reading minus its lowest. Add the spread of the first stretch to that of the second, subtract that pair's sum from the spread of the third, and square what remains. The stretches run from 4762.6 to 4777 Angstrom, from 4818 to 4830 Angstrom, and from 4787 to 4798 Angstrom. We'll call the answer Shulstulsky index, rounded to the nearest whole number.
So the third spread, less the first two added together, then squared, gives 344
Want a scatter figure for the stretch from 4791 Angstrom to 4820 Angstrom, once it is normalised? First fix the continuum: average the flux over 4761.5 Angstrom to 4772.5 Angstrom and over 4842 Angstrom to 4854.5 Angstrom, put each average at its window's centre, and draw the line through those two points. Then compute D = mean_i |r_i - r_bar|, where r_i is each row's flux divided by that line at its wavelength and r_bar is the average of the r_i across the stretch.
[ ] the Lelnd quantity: 0.098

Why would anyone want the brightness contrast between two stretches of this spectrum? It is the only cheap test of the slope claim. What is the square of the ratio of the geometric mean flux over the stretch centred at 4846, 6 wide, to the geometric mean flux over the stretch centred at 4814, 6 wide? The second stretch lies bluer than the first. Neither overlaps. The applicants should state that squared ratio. 0.80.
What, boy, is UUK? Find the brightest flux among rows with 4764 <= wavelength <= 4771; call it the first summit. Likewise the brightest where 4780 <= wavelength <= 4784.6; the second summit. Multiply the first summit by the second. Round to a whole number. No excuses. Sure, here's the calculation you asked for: 1566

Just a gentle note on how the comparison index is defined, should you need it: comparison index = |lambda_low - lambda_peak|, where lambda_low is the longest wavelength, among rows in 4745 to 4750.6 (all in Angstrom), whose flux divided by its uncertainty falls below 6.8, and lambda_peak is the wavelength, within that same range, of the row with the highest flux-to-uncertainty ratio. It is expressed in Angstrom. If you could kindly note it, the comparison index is 3.3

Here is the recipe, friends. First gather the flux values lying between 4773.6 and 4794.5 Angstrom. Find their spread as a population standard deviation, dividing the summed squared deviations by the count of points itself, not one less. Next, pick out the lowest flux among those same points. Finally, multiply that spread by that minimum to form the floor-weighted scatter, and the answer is 140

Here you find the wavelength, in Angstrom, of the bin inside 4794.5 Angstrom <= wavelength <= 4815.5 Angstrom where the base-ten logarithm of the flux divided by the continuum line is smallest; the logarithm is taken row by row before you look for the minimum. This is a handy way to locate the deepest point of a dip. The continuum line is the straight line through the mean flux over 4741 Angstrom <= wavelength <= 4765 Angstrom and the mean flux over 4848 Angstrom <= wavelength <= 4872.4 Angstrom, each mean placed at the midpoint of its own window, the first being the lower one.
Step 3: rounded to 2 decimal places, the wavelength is 4812.76 Angstrom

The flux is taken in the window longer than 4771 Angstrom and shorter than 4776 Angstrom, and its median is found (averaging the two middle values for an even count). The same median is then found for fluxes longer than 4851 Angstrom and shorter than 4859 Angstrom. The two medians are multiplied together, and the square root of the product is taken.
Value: 35.9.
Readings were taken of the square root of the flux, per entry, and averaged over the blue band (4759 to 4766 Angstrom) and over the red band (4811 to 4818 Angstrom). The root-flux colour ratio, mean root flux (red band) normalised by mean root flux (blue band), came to 1.04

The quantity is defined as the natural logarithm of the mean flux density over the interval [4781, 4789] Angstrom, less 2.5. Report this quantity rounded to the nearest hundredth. 0.98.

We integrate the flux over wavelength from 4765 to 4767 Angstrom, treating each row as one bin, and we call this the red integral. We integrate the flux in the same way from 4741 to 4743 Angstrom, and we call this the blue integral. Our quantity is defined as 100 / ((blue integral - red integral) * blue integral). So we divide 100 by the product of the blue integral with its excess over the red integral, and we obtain -0.2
